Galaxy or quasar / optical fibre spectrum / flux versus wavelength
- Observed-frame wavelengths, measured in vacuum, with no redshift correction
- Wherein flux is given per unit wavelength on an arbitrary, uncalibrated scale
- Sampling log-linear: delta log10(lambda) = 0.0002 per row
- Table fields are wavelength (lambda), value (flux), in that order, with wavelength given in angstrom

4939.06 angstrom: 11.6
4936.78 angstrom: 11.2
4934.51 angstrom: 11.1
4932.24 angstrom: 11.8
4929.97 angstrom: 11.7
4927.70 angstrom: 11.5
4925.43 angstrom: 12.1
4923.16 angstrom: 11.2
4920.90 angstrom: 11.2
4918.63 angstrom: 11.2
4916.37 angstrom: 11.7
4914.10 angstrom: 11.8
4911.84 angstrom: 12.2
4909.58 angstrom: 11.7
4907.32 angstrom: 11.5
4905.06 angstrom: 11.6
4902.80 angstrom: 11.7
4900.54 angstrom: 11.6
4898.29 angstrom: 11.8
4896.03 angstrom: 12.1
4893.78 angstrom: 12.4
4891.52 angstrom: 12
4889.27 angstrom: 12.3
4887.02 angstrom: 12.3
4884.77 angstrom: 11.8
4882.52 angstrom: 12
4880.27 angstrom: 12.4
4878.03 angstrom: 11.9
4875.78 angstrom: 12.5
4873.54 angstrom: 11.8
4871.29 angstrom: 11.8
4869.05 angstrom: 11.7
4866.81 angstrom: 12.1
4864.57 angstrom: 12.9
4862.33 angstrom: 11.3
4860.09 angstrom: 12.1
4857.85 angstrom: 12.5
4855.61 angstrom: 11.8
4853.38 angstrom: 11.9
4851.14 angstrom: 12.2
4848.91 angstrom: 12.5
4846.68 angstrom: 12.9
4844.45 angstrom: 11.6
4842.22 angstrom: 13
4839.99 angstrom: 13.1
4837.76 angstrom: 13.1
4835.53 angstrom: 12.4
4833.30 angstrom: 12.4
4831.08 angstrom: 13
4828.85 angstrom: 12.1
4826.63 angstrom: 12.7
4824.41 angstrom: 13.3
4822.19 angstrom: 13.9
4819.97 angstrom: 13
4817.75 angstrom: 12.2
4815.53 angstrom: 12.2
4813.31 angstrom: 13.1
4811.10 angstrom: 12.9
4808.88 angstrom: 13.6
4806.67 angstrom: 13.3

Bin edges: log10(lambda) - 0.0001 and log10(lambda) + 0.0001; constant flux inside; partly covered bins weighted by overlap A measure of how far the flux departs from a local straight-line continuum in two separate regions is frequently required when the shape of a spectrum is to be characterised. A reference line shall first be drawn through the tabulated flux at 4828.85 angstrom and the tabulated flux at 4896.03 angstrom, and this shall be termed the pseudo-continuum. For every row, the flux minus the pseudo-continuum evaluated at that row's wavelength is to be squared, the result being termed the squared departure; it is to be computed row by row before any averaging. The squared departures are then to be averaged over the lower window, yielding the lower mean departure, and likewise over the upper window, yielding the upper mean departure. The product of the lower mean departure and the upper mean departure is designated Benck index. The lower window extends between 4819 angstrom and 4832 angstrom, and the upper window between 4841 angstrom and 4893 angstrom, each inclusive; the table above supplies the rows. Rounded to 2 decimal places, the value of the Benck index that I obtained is 0.21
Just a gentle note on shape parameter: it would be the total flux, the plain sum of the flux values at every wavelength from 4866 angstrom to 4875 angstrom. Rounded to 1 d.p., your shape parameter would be 47.4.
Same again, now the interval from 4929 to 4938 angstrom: 45.8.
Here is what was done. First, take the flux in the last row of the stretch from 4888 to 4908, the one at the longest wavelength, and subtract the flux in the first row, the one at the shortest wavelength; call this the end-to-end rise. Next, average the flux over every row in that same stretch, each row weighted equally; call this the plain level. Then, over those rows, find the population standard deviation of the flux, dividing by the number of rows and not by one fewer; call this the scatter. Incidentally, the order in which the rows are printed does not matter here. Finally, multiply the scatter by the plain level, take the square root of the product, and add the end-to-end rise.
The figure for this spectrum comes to 1.1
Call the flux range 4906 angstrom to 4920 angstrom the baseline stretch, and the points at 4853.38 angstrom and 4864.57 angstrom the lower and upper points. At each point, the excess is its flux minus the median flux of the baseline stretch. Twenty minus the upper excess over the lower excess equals 14.0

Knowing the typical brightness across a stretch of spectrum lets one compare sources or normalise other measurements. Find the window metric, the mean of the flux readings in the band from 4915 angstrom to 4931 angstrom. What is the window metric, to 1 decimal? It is 11.5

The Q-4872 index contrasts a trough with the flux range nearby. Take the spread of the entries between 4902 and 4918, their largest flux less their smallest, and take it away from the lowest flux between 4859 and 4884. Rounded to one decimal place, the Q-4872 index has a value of 10.6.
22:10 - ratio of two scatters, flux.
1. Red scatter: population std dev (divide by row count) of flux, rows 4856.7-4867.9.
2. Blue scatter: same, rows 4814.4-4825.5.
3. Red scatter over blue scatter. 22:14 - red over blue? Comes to 0.81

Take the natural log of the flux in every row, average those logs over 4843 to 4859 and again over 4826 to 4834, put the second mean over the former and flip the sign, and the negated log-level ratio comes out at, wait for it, -1.01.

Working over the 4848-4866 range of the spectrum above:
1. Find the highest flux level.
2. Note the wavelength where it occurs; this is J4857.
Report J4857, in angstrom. 4864.57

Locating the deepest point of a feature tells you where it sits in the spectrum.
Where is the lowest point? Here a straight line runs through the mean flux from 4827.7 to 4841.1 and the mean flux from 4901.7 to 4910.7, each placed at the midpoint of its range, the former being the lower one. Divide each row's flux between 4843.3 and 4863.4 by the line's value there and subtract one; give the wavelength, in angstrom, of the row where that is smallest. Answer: 4862.33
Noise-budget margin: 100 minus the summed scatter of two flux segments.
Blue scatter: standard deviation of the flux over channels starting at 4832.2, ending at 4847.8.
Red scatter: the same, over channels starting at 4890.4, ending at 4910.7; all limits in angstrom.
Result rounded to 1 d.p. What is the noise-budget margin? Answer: 99.2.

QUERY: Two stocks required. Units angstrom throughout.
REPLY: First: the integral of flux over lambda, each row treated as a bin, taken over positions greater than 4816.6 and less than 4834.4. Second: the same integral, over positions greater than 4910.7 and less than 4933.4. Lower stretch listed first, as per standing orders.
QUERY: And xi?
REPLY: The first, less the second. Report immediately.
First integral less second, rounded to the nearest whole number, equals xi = -36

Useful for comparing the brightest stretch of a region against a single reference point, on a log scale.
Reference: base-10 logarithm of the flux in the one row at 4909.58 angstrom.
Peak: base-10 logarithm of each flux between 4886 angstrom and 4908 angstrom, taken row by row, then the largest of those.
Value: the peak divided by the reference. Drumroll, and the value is 1.02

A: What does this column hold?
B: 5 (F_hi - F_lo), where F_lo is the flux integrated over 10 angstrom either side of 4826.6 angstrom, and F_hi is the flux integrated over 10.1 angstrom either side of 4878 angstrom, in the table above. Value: -63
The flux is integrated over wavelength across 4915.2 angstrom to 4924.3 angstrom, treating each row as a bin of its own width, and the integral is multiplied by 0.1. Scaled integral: 10.3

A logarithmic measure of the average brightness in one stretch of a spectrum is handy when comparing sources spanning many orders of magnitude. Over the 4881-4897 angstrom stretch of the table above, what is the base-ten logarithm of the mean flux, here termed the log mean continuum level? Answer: 1.08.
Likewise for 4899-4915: 1.07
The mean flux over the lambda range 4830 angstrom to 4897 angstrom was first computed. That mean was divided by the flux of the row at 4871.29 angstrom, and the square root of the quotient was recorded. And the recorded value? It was 1.02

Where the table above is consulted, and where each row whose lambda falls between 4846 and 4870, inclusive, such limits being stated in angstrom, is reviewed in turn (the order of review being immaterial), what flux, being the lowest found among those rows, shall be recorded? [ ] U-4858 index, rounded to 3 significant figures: 11.3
